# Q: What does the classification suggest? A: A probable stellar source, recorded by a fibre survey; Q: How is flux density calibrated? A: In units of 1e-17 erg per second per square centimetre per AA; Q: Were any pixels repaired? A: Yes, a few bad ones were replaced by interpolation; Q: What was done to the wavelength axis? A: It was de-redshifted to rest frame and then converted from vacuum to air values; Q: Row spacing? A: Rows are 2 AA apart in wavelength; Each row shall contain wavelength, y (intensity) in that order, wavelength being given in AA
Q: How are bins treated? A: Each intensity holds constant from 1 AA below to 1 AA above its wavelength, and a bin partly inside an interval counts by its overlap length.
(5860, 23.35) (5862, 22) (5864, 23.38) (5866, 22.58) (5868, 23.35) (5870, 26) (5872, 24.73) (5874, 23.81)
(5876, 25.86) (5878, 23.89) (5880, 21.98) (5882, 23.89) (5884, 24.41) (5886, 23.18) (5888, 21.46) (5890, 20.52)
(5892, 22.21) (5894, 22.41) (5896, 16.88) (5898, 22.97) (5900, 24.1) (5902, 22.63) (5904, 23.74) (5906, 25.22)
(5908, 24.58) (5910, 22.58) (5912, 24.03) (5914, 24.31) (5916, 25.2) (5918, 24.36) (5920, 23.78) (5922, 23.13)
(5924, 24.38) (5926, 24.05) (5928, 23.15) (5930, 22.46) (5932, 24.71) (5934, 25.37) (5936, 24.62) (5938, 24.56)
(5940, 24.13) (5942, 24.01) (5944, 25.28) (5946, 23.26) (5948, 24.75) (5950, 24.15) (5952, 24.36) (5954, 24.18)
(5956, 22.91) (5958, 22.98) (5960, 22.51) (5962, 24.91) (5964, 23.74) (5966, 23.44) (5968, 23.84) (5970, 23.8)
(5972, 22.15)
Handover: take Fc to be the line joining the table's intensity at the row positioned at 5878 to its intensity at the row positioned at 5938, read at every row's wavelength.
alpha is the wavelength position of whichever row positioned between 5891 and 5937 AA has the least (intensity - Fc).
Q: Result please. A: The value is 5896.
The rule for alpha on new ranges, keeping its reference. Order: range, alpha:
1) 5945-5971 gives 5960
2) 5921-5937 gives 5930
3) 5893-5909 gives 5896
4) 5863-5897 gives 5896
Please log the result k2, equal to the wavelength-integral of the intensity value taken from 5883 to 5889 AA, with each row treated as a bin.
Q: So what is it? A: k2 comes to 138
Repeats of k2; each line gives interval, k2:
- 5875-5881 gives 143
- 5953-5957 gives 94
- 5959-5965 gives 142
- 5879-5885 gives 141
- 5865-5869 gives 92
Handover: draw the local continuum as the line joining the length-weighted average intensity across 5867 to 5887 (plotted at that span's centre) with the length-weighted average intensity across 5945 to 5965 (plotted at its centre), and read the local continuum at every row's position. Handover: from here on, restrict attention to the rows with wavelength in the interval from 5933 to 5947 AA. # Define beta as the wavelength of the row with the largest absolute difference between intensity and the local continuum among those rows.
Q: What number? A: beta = 5934 AA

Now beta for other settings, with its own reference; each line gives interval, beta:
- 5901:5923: 5910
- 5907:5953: 5934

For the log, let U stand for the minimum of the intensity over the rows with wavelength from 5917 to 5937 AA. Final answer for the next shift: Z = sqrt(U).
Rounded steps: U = 22.46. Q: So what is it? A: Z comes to 4.74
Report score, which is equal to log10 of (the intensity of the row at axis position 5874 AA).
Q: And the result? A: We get 1.38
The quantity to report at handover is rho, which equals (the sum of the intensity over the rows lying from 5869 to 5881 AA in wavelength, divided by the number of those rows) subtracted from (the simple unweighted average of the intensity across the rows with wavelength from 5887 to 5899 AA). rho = -3.3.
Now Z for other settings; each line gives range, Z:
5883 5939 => 4.11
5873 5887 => 4.69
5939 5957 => 4.79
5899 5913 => 4.75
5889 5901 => 4.11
